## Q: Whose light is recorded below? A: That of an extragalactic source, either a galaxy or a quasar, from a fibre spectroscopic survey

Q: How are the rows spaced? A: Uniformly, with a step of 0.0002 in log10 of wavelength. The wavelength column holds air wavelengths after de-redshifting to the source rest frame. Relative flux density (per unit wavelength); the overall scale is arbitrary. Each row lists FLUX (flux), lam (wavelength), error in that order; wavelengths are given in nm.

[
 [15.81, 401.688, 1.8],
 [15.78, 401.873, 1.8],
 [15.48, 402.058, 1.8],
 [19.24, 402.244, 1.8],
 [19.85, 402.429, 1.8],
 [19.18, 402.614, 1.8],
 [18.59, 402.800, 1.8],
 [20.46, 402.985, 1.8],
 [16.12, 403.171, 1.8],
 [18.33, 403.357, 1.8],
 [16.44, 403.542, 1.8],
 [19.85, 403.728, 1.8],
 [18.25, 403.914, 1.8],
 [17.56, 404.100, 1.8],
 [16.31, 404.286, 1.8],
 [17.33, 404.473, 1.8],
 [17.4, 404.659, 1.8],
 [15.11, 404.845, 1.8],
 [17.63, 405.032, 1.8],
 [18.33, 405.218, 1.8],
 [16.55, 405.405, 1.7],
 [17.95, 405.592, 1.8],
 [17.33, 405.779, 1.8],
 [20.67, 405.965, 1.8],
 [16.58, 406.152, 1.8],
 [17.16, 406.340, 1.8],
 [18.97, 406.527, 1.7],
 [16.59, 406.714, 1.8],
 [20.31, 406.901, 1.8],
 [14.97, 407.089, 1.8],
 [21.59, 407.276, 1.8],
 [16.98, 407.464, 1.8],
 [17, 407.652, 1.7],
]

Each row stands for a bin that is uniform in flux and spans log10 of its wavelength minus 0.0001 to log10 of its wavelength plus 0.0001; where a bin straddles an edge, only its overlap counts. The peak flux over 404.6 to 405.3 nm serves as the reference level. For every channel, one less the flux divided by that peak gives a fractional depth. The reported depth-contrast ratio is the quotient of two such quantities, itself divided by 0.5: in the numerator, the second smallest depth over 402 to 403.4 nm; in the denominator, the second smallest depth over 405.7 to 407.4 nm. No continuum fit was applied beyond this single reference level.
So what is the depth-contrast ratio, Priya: 1.3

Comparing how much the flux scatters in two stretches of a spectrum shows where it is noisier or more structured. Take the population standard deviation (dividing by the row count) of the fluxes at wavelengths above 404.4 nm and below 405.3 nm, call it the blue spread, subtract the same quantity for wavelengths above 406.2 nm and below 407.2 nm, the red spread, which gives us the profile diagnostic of -0.78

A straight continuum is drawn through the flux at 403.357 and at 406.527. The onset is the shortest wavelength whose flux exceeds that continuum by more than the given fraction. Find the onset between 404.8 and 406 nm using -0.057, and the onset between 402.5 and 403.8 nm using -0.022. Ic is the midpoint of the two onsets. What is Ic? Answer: 403.82 nm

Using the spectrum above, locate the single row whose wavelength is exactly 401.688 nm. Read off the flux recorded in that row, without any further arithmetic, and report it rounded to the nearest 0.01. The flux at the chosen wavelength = 15.81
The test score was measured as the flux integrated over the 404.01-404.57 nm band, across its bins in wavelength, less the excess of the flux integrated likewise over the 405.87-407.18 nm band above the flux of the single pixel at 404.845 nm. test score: 1.2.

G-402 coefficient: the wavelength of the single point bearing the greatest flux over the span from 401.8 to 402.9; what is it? 402.429 nm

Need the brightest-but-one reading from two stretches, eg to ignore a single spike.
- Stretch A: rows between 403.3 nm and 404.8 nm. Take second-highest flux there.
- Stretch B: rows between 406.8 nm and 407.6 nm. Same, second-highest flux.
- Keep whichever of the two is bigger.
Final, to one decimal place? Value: 20.3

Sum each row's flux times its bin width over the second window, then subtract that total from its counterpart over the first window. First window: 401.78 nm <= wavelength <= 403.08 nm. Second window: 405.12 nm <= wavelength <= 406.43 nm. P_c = 0.6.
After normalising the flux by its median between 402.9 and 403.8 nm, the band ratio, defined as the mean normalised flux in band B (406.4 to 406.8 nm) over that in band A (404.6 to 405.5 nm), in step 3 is 1.05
